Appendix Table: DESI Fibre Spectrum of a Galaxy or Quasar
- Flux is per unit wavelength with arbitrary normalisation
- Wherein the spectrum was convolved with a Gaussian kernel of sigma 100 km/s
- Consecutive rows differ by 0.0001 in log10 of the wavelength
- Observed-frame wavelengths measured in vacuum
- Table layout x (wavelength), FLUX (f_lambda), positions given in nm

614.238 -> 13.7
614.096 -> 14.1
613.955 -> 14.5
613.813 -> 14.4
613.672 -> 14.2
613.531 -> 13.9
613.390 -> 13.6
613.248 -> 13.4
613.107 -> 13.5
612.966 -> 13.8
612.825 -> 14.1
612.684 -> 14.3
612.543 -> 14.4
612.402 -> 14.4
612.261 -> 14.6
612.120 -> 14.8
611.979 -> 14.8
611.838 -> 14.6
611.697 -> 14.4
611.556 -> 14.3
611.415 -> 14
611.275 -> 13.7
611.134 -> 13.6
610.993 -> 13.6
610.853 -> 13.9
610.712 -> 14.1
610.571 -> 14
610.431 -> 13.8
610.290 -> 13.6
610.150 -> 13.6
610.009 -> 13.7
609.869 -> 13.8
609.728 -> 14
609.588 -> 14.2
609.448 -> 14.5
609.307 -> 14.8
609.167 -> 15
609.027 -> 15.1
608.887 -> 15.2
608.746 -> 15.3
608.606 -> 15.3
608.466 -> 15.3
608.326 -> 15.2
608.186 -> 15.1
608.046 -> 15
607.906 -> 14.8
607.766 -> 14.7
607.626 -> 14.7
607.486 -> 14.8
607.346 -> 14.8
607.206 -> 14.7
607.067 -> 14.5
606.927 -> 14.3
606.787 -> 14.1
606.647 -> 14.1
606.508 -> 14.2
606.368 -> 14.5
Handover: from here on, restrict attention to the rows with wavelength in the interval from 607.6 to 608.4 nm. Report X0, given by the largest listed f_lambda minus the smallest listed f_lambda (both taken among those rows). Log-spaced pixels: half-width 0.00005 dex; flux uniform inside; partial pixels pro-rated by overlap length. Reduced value 0.5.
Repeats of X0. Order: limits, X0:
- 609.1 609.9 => 1.2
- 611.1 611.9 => 1.0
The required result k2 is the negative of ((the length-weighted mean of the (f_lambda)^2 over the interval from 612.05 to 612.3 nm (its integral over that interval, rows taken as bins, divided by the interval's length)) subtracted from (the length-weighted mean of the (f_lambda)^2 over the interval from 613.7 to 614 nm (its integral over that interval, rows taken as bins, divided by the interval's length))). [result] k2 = 9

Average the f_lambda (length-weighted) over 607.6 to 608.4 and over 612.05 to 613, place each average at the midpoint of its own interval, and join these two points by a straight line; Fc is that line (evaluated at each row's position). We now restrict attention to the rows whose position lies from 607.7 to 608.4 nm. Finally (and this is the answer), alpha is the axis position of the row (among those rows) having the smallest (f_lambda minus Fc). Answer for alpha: 607.766 nm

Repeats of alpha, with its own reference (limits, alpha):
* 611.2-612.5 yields 611.275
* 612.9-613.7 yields 613.248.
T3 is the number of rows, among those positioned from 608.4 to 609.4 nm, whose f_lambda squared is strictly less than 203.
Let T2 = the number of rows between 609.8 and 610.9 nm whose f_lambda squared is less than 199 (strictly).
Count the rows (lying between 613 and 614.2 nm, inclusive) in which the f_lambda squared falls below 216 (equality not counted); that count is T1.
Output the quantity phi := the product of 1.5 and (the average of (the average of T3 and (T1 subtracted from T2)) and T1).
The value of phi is 6.0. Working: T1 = 8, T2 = 8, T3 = 0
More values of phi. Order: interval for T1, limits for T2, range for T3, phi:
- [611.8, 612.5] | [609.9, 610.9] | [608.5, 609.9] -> 4.9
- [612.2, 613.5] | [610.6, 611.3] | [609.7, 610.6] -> 7.9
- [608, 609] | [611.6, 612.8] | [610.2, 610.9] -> 1.9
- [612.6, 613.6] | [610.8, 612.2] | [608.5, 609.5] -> 4.5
